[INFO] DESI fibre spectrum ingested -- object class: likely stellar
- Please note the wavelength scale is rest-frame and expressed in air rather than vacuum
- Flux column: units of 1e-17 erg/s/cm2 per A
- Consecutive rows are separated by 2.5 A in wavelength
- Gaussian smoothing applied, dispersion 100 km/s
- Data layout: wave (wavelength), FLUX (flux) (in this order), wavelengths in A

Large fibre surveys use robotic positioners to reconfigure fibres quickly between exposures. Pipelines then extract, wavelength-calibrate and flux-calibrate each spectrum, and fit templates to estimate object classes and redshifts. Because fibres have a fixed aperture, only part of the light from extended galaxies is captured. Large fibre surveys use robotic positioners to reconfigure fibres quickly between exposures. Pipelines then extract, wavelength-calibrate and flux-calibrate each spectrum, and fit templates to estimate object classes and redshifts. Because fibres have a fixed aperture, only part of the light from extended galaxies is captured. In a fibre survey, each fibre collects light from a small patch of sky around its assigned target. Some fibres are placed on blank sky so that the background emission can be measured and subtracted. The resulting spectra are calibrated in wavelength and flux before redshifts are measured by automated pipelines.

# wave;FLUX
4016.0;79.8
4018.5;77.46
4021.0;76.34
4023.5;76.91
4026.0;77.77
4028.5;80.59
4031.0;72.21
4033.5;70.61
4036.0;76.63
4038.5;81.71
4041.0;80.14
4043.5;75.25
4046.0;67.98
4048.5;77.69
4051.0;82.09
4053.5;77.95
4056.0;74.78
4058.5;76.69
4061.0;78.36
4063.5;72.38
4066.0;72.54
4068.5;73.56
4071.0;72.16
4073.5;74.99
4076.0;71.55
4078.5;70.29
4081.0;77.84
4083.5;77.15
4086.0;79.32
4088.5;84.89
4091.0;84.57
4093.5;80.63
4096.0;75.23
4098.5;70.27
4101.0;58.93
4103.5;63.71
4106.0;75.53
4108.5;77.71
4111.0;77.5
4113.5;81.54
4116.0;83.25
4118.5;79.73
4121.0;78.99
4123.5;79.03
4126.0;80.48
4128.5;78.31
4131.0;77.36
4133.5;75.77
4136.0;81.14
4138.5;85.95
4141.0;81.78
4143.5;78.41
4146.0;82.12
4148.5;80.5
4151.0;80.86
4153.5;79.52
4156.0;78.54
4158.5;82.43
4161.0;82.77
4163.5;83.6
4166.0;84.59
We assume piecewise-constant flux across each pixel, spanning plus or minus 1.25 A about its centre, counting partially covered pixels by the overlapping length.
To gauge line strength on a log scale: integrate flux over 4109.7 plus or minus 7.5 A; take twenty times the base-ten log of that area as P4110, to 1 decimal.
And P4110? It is 61.2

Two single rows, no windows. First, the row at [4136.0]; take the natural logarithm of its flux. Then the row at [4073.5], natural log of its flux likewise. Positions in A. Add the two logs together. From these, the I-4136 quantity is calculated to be 8.71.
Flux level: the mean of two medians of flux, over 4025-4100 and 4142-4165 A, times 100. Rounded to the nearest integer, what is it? 7876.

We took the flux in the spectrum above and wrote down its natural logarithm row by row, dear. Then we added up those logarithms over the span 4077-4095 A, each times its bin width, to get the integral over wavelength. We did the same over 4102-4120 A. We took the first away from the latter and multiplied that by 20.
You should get -11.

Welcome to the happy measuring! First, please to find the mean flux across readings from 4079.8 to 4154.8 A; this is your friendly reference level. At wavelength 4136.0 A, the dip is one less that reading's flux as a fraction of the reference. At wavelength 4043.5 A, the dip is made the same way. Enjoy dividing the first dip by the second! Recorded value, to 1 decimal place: -1.0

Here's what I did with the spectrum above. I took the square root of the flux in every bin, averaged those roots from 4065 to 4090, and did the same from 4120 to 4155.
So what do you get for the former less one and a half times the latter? -4.7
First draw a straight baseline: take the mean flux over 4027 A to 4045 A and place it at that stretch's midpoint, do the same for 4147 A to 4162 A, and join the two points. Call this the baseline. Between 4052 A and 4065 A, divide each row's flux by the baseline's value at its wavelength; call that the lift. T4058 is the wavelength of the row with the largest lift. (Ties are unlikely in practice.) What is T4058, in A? 4061.0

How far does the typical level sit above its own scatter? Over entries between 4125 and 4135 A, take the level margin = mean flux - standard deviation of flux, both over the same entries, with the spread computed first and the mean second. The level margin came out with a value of 76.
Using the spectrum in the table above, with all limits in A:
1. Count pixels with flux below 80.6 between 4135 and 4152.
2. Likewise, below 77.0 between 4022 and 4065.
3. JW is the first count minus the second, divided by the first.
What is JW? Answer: -3.5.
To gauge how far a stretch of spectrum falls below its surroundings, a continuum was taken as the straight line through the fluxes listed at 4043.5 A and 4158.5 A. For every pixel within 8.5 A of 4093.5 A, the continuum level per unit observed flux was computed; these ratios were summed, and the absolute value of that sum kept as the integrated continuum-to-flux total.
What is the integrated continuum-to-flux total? 7.3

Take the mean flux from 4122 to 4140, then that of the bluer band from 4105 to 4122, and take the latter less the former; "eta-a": -0.5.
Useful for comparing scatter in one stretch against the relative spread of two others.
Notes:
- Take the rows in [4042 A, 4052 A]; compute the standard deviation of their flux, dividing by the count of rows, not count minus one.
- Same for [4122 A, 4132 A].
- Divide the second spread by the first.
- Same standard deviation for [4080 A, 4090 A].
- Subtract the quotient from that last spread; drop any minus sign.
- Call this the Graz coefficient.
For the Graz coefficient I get 2.8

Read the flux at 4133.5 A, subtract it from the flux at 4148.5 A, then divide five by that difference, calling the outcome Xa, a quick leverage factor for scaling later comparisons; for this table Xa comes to 1.1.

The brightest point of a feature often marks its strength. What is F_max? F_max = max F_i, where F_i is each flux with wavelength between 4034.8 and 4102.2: 84.89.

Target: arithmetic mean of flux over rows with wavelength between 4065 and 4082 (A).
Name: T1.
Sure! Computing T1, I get 73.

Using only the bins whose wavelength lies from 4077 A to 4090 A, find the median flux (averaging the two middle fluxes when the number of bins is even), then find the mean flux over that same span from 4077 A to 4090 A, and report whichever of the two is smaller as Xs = 77.8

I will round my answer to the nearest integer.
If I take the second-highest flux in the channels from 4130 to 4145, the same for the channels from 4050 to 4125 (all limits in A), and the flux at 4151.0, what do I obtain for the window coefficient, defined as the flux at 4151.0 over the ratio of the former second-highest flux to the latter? 84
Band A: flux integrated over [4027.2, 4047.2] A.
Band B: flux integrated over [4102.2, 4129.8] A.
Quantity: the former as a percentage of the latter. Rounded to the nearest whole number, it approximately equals 71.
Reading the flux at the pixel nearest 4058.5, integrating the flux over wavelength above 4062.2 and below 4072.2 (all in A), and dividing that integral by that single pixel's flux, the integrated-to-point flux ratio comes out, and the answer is 9.5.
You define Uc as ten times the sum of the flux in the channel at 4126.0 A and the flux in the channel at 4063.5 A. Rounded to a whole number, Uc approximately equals 1529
